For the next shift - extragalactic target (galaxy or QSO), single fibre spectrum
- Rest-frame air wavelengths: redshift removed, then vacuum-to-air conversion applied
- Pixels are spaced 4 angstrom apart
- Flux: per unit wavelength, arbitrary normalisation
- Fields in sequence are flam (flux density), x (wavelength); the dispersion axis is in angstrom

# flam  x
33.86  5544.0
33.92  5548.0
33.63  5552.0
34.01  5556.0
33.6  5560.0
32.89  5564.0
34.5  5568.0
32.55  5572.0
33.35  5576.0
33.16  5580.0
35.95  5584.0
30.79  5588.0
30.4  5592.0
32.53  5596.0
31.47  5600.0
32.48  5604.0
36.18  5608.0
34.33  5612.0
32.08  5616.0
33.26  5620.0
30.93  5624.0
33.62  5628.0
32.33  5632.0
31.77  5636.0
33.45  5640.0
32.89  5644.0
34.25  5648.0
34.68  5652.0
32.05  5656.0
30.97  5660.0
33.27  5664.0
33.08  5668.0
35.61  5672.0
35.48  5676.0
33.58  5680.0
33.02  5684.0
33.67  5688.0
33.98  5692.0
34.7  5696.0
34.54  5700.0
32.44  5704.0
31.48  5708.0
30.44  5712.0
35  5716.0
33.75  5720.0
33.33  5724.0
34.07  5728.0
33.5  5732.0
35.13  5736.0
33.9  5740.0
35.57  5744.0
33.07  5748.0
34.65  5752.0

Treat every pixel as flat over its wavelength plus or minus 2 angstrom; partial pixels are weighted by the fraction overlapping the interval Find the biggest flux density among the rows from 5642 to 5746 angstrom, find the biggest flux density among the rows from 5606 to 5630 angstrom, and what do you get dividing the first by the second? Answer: 0.984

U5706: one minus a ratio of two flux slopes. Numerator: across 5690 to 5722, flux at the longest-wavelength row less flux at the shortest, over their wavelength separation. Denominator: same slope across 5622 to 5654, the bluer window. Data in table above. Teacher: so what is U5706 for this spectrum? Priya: 1.1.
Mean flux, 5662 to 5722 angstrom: 33.6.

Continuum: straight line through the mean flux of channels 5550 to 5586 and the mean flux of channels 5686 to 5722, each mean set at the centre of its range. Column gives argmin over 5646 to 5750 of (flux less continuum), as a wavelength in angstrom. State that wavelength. 5712.0 angstrom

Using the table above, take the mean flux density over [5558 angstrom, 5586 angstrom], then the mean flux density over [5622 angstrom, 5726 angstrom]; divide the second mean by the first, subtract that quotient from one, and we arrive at 0.014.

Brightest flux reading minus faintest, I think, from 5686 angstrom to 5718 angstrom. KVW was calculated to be 4.6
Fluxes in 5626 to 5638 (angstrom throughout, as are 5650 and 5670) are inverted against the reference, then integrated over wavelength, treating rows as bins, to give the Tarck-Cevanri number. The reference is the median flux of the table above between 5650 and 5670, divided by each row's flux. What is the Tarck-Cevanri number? 12.2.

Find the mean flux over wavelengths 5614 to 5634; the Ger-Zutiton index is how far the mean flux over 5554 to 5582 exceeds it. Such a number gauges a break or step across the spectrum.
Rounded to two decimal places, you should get 0.99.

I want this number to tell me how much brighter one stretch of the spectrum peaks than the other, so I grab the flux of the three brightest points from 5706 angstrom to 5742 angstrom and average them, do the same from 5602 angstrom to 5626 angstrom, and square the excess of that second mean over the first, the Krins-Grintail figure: 0.0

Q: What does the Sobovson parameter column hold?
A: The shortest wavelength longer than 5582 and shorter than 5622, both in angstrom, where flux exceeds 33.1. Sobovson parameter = 5584.0 angstrom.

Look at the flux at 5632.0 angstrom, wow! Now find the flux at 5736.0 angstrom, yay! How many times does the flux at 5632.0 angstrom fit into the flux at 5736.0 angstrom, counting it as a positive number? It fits 1.087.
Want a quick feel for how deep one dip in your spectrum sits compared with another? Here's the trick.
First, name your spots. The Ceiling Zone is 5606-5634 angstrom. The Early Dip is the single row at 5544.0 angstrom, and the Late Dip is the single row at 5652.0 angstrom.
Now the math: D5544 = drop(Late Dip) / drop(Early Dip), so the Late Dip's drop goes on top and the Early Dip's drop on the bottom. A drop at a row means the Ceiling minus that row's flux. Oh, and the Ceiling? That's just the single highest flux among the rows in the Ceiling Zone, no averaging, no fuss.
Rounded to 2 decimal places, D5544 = 0.65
